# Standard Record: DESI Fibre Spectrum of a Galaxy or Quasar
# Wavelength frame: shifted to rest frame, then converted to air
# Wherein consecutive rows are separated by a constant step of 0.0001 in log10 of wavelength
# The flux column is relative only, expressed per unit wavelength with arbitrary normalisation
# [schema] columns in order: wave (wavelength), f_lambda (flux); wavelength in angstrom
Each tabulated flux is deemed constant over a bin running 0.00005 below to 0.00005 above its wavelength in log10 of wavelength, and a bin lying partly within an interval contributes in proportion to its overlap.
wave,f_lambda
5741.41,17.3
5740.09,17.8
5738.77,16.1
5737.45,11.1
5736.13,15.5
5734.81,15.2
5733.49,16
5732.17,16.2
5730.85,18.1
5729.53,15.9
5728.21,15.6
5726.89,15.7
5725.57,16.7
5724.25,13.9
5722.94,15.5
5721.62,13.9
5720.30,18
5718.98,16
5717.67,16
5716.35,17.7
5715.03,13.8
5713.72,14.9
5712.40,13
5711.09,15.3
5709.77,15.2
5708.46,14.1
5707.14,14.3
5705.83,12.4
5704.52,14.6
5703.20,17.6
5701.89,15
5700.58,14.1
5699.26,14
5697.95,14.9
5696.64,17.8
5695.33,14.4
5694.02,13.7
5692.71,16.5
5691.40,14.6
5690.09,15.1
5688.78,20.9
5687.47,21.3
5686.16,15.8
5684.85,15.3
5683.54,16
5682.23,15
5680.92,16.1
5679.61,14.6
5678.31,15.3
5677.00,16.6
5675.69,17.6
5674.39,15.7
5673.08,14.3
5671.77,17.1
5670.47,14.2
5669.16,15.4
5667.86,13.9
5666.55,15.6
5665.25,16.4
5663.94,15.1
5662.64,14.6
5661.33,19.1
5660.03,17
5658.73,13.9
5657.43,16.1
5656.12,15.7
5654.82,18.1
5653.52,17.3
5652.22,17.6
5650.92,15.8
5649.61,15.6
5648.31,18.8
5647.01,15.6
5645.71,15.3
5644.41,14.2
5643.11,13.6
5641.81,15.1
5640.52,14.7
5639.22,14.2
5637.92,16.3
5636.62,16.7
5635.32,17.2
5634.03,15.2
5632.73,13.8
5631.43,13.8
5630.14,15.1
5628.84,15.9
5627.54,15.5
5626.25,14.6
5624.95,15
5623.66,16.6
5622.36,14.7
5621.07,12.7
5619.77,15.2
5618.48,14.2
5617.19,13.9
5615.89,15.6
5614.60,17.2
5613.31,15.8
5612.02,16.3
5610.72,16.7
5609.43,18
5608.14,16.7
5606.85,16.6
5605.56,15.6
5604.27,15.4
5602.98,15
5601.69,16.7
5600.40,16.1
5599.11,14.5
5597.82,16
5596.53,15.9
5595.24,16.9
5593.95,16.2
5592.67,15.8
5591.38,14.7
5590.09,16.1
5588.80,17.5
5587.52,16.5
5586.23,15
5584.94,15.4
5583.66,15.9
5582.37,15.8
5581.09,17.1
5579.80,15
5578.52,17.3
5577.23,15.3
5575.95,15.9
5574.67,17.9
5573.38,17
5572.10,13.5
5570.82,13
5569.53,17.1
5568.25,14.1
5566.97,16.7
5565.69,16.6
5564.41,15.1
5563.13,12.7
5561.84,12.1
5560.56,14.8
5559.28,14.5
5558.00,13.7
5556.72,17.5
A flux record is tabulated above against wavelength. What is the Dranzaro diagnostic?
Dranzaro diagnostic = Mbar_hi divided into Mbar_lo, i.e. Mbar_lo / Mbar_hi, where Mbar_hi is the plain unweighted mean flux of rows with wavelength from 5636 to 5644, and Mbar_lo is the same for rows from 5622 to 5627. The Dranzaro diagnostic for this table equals 1.01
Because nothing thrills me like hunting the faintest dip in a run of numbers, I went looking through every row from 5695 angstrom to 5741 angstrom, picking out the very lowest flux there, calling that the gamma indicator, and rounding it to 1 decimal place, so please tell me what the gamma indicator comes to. 11.1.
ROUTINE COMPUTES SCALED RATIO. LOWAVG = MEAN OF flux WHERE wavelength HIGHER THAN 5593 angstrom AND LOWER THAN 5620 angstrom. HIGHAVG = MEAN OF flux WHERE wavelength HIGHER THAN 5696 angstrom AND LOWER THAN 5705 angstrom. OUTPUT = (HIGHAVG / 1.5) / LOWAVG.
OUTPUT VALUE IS 0.65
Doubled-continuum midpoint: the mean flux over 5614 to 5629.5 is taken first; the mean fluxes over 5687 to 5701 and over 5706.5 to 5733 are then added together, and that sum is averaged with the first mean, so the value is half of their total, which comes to 23.3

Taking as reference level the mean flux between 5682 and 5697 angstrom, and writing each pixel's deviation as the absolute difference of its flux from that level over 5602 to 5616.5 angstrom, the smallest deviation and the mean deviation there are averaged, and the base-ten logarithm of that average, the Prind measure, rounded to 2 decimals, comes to -0.41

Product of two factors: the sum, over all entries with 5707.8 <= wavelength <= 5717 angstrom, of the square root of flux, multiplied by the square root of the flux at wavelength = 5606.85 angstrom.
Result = 110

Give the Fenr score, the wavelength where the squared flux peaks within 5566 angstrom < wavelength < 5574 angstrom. 5569.53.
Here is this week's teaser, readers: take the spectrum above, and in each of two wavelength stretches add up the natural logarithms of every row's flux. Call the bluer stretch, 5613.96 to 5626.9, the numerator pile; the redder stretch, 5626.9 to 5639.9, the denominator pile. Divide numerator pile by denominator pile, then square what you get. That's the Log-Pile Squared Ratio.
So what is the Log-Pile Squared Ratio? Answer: 0.98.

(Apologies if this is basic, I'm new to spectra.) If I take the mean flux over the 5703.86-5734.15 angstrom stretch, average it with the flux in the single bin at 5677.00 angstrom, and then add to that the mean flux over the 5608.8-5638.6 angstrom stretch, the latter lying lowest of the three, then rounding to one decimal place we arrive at 31.4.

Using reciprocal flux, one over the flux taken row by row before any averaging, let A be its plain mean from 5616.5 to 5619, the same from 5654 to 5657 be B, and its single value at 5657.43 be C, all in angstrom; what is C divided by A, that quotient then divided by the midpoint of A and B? 13.4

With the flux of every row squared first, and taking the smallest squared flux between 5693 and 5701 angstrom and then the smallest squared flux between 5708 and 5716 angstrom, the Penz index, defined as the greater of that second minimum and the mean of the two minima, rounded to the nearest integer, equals 178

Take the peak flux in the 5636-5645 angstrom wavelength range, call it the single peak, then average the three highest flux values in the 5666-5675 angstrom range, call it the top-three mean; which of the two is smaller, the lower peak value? 16.13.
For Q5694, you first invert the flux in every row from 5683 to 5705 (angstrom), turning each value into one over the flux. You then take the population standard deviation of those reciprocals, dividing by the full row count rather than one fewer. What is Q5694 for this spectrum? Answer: 0.0075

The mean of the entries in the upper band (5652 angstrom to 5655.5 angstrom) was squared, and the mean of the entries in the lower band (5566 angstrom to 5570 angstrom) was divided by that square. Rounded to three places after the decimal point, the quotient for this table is 0.051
